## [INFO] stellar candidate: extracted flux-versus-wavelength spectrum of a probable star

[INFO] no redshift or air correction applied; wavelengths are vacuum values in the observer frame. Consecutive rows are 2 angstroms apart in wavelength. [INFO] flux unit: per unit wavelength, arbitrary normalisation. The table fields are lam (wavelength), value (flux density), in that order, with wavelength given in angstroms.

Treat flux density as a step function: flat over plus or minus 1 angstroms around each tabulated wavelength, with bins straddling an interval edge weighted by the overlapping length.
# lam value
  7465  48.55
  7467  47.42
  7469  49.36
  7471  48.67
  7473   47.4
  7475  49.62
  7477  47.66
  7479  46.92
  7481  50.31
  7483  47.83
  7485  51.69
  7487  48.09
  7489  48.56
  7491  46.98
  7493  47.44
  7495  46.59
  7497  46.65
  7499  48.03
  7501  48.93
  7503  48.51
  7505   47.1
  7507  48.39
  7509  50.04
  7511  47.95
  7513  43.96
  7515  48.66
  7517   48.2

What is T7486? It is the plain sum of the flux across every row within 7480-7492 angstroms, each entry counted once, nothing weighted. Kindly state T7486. 293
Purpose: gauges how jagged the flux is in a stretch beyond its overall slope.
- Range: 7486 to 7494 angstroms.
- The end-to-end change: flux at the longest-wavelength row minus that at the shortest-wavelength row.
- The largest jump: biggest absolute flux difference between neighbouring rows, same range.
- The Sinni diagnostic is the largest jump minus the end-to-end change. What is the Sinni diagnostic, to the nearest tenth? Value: 2.2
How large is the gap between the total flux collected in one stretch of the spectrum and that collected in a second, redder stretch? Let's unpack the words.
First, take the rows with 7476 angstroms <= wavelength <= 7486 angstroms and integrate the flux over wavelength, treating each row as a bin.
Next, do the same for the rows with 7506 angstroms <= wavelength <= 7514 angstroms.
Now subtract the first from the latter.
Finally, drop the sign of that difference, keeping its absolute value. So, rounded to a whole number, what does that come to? 108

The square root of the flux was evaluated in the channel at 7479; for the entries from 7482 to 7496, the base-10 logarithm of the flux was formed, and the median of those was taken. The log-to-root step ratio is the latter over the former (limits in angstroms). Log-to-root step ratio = 0.2452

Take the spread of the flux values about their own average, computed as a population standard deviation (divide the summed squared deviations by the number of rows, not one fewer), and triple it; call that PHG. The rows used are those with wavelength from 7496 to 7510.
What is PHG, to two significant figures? 3.1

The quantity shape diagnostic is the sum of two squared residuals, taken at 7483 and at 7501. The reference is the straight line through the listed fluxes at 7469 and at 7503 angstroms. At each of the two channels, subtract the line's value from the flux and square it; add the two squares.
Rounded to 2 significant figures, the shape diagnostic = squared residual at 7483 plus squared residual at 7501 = 1.5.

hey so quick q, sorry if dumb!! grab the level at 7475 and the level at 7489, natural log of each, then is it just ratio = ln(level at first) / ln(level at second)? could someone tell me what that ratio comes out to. 1.01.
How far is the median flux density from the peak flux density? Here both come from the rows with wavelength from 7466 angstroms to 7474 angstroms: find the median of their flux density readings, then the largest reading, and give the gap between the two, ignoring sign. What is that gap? 1.3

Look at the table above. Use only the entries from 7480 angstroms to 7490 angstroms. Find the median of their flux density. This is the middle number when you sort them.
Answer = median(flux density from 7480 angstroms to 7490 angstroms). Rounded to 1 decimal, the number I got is 48.6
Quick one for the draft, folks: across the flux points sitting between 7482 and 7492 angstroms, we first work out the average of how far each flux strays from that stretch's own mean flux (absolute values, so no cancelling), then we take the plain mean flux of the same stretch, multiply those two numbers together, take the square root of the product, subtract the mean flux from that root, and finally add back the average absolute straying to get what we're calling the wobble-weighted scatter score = -39.7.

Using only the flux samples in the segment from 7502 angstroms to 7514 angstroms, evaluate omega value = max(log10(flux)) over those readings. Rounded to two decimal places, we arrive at 1.70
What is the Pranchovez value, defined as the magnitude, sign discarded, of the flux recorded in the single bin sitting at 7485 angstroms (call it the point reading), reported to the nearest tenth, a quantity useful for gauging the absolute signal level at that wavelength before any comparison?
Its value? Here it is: 51.7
